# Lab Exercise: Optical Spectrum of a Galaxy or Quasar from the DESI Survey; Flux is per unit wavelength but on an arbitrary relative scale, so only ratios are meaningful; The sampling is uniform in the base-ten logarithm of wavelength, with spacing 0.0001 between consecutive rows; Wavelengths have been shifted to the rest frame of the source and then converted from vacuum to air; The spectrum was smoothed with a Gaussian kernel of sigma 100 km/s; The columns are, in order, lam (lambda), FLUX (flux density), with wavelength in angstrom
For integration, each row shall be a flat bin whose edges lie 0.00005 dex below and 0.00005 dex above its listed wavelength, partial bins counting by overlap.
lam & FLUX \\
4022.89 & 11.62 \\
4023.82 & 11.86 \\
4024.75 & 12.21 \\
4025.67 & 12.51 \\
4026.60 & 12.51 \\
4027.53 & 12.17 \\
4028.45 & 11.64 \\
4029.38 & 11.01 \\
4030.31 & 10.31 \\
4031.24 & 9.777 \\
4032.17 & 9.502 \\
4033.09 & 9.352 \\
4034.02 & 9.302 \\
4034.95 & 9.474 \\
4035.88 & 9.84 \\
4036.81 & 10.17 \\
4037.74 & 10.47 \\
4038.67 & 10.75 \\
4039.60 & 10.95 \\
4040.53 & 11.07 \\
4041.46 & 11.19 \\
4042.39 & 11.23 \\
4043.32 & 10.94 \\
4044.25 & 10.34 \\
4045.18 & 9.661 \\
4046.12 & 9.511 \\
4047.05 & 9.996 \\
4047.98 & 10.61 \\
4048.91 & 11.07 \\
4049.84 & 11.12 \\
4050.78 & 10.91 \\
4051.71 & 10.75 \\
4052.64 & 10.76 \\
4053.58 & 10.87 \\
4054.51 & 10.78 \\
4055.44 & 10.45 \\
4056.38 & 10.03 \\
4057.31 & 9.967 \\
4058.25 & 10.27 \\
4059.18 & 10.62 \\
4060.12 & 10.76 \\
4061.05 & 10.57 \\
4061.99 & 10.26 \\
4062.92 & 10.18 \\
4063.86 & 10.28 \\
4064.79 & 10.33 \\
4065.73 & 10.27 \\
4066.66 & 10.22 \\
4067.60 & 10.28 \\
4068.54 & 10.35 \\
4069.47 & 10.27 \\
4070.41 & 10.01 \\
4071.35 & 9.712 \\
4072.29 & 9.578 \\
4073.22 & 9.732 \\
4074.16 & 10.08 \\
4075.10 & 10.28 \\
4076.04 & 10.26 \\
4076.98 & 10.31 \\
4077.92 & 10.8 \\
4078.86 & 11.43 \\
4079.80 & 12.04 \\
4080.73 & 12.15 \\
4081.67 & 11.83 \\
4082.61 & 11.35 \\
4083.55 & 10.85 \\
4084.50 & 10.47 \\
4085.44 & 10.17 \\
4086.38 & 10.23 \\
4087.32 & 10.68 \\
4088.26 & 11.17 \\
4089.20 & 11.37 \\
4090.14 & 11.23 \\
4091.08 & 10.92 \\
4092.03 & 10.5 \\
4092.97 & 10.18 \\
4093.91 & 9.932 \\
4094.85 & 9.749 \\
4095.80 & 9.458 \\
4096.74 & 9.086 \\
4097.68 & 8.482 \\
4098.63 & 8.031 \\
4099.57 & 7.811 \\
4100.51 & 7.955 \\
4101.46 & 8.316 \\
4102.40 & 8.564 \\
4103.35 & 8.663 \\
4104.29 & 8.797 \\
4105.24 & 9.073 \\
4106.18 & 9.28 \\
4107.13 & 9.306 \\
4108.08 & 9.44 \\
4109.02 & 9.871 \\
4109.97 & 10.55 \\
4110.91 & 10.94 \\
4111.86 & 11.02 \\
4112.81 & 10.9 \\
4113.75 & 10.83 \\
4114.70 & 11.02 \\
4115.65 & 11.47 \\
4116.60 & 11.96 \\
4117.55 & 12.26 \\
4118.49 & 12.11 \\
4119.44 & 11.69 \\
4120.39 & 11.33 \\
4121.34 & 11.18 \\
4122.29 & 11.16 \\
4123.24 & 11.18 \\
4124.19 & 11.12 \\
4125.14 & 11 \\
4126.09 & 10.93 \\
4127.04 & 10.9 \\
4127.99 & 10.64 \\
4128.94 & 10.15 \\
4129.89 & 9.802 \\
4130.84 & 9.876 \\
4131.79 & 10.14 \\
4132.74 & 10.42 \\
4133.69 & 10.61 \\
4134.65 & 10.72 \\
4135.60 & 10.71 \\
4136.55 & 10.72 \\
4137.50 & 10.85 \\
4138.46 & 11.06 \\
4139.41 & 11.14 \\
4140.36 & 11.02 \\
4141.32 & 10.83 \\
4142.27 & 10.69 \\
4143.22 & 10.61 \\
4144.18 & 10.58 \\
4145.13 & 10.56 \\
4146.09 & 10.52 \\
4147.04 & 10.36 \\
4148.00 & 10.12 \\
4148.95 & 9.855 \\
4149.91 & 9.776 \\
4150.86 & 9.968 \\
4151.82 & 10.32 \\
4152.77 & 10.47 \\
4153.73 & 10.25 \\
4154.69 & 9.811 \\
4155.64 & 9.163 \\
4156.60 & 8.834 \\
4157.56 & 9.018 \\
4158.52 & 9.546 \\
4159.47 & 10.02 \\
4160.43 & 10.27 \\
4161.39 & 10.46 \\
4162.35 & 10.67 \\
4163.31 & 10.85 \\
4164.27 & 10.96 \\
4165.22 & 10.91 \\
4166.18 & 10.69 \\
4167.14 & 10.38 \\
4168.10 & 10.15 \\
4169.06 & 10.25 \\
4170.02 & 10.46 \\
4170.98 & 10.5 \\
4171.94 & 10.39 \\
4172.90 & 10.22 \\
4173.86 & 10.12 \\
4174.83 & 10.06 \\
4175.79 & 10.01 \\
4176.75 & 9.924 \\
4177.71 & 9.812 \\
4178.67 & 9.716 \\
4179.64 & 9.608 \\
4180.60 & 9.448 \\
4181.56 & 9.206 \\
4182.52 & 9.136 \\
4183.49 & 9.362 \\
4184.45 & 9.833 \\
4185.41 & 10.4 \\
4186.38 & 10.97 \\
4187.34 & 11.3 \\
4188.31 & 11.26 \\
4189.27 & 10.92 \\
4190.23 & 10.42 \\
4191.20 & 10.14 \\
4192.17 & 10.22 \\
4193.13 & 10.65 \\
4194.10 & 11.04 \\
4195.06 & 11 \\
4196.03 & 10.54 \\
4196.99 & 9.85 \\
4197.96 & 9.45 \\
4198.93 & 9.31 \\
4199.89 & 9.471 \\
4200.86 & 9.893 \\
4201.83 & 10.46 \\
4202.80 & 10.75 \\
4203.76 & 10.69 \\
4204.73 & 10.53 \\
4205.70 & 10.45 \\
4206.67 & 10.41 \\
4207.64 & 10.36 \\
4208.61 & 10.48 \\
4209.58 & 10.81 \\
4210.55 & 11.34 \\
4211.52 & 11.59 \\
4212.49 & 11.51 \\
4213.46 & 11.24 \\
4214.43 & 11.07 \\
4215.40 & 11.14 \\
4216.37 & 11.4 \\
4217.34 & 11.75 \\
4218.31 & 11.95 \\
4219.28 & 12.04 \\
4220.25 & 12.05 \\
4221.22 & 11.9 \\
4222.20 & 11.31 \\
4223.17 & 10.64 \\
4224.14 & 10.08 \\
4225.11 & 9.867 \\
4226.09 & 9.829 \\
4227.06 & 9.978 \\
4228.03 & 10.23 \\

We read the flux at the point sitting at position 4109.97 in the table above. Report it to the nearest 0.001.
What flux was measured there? 10.550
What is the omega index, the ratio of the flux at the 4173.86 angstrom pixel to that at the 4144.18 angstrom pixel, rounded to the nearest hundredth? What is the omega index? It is 0.96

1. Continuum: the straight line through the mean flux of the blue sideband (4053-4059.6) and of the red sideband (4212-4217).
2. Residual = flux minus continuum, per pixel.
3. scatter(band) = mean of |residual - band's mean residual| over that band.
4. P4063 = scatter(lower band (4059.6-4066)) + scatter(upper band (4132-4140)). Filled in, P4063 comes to 0.34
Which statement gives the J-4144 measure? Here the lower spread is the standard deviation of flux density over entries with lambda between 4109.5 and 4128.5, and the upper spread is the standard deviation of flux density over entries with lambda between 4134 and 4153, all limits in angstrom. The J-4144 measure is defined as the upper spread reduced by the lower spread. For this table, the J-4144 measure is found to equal -0.08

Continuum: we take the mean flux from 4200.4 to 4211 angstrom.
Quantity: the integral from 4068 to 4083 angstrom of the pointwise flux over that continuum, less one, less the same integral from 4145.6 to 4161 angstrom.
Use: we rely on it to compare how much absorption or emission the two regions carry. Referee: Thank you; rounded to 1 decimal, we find 1.1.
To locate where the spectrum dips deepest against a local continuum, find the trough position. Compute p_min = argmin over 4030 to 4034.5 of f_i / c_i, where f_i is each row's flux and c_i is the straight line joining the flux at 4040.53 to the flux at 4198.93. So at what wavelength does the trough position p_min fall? 4034.02 angstrom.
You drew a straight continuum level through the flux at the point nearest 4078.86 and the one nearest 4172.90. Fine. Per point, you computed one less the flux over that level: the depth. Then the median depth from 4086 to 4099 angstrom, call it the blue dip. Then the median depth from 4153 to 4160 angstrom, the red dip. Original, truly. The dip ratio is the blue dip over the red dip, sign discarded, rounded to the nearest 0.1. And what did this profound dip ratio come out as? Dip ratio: 1.2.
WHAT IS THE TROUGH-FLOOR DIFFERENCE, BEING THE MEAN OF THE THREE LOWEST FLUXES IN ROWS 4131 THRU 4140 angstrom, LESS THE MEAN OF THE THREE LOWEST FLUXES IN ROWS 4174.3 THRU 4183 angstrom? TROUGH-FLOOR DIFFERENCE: 1.1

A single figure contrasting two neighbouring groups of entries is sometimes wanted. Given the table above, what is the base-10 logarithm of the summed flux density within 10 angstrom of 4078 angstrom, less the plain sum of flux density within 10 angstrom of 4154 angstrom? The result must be -209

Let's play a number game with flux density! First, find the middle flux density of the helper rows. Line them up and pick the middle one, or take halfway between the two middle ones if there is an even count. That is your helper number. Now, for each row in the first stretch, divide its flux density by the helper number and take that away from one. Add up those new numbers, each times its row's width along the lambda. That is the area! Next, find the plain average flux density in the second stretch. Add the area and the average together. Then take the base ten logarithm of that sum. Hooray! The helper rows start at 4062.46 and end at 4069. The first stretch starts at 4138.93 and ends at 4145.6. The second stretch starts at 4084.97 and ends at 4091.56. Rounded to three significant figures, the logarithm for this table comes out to 1.02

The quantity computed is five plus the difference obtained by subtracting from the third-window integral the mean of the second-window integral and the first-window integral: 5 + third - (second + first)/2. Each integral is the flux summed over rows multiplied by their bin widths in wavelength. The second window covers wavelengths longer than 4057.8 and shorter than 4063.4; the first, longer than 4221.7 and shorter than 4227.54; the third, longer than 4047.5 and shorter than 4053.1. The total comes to 7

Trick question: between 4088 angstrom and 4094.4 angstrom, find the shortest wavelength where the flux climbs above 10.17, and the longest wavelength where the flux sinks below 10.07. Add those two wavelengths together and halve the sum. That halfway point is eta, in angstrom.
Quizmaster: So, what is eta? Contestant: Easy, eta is 4091.1 angstrom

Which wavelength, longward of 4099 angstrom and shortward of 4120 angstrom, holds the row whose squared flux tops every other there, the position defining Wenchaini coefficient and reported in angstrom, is 4117.55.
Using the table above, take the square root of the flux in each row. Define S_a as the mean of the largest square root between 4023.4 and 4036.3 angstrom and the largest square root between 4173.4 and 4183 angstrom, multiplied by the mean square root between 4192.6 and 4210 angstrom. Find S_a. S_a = 10.8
